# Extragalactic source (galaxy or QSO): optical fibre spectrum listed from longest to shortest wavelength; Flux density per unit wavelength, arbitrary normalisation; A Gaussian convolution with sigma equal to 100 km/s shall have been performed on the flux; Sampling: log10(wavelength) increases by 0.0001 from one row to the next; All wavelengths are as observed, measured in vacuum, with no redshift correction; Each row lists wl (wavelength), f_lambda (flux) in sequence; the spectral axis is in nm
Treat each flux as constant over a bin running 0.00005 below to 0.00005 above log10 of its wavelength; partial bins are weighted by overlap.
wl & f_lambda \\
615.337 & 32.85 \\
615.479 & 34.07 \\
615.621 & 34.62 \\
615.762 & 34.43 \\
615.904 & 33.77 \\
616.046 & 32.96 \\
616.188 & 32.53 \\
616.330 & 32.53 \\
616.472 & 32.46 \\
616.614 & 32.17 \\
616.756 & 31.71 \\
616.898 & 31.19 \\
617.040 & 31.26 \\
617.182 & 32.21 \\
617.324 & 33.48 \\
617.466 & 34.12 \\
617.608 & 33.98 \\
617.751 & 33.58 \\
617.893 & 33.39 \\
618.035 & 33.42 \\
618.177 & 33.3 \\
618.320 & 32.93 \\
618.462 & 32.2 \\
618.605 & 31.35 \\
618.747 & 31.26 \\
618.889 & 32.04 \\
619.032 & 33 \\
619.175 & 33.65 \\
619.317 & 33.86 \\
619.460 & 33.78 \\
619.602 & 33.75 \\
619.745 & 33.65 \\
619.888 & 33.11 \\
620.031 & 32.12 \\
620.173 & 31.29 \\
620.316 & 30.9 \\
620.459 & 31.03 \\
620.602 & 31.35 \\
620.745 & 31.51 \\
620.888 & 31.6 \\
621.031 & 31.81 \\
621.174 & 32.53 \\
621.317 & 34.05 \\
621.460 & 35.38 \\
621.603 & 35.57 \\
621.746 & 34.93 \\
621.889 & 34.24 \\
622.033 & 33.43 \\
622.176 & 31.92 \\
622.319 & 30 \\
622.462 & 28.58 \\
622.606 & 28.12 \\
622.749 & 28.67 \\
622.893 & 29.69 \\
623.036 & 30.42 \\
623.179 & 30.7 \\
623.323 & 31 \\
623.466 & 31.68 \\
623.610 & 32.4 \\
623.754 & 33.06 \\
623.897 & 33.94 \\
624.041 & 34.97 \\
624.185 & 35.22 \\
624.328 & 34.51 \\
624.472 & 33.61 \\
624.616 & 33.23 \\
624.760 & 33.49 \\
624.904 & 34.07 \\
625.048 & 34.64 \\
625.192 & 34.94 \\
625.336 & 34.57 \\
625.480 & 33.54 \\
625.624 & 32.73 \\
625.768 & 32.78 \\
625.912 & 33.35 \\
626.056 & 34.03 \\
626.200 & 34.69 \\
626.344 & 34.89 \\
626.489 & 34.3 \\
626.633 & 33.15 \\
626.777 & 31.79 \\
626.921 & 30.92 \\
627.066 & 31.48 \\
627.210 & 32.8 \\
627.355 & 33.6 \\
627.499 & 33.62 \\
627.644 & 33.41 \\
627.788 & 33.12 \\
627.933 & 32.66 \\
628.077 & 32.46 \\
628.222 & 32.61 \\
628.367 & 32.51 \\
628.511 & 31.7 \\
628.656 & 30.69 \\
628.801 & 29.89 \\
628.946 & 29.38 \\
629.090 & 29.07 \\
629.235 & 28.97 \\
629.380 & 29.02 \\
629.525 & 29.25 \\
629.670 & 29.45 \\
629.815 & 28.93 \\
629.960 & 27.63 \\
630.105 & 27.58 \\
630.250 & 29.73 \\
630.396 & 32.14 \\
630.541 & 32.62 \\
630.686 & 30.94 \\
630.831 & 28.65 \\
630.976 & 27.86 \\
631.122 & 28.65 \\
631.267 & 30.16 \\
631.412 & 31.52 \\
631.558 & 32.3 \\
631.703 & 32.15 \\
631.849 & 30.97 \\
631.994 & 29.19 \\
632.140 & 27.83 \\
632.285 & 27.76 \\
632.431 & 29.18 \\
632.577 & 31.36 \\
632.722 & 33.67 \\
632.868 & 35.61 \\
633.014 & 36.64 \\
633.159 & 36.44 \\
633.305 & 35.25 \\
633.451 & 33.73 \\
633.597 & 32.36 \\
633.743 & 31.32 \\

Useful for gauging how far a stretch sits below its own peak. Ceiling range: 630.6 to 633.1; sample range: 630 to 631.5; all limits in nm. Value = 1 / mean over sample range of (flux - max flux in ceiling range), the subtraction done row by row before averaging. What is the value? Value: -0.15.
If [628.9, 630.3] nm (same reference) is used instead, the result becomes -0.13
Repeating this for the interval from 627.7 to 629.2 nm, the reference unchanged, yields -0.19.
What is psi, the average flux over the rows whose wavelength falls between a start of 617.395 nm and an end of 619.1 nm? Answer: 32.9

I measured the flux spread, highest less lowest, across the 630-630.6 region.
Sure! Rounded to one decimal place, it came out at 5.0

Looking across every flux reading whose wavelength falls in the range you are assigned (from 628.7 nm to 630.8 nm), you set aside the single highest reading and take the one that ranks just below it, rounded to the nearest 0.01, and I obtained 32.14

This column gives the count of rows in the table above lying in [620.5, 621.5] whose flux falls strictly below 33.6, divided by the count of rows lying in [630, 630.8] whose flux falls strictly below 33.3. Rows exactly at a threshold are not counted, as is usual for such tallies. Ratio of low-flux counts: 1.00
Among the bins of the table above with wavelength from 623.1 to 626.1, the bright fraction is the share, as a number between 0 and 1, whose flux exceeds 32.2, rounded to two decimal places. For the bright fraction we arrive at 0.86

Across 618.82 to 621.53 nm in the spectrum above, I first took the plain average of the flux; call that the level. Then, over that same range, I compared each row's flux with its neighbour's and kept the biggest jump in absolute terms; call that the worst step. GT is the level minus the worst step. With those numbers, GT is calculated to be 31.1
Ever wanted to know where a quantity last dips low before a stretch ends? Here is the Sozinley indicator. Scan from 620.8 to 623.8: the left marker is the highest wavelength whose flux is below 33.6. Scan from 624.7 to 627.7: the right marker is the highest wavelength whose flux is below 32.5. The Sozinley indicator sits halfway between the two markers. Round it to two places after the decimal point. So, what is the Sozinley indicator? 625.41 nm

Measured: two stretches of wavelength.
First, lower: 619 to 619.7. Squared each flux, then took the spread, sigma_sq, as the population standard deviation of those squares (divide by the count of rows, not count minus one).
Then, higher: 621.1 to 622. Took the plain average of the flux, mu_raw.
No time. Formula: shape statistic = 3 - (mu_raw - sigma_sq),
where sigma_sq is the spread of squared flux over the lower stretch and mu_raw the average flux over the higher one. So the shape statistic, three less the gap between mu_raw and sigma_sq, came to -11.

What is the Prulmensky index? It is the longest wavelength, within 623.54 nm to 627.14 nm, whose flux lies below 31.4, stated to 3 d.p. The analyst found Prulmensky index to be 626.921 nm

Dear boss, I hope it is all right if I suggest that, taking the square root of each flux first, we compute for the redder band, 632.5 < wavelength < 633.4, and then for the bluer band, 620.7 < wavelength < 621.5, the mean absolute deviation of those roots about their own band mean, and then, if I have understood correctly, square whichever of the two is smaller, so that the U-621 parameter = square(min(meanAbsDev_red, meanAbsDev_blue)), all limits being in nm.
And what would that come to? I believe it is 0.012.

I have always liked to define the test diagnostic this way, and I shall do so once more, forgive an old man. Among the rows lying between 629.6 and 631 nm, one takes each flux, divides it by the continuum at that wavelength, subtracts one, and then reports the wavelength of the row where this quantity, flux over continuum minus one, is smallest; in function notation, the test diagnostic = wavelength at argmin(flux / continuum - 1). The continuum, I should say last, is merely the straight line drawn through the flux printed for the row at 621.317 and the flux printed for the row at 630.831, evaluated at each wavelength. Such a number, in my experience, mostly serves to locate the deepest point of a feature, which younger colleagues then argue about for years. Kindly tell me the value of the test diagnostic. 629.960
